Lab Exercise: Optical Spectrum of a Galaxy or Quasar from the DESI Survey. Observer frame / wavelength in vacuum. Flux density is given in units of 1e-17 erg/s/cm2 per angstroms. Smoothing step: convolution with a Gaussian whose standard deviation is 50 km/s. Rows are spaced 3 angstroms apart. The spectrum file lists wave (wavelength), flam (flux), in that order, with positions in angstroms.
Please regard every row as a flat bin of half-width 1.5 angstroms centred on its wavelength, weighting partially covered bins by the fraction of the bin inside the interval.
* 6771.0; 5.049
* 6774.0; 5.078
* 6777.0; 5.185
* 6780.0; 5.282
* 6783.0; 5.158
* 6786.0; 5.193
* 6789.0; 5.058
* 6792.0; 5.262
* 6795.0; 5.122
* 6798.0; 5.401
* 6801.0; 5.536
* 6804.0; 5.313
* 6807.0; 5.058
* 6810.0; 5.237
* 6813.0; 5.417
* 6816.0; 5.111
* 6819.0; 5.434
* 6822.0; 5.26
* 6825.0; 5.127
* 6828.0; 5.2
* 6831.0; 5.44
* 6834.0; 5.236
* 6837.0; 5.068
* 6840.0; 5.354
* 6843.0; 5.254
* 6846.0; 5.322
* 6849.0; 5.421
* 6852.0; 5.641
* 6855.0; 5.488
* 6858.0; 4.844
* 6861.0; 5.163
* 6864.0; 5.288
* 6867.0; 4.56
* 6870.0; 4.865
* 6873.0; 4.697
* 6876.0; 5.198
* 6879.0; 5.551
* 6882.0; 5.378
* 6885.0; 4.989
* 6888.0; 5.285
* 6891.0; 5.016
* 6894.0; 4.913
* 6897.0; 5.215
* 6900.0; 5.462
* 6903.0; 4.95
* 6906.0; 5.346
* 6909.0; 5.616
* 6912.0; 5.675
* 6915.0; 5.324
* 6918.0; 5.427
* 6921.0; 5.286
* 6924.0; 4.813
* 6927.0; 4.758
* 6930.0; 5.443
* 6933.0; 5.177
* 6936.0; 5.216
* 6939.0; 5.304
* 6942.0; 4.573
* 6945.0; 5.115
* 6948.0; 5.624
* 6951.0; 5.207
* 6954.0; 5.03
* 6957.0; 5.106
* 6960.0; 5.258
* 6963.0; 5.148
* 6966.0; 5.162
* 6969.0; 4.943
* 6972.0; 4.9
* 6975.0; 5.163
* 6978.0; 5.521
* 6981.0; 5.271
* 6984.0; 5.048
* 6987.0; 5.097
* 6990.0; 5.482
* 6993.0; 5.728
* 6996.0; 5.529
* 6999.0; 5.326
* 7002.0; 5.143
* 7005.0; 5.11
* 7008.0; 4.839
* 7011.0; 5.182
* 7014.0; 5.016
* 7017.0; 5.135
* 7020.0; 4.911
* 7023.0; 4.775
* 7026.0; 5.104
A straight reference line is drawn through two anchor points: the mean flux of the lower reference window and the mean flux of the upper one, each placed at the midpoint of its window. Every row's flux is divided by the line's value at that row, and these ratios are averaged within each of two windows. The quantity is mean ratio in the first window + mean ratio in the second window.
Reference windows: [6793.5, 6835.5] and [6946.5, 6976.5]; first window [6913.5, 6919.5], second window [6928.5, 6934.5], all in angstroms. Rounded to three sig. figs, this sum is 2.06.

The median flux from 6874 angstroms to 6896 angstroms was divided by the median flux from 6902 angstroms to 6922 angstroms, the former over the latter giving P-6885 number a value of 0.97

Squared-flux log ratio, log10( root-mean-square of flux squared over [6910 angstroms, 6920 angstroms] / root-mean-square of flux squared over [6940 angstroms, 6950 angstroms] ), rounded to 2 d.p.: 0.05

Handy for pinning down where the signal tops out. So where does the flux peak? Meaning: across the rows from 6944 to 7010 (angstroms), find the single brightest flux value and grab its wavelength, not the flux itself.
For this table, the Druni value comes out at 6993.0 angstroms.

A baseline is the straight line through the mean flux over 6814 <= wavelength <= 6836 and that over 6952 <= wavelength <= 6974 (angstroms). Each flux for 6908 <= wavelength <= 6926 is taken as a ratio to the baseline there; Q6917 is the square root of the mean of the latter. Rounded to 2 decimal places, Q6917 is 1.02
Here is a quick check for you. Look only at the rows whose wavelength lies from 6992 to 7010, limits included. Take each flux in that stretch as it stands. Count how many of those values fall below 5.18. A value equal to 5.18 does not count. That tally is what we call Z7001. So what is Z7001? 3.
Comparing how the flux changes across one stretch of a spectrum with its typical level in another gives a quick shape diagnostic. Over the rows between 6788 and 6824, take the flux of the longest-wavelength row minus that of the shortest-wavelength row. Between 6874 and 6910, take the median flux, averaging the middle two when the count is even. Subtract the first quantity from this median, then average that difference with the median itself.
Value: 5.15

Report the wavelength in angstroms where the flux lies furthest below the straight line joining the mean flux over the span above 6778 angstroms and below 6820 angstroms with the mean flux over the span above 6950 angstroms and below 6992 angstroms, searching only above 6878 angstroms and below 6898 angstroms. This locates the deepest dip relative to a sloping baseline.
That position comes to 6894.0 angstroms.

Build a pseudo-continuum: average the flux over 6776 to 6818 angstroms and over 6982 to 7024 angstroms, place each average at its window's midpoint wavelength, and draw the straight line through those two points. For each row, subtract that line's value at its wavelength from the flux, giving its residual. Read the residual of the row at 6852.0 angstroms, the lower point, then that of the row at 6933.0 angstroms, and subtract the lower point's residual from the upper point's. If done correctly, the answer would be -0.4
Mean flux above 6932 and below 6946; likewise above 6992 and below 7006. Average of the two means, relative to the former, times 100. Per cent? 102.9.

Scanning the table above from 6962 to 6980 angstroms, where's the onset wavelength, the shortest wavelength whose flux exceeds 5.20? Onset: 6978.0 angstroms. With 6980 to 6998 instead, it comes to 6981.0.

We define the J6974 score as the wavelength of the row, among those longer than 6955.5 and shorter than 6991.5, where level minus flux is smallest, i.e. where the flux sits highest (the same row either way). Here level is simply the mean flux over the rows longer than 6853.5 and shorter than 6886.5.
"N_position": 6978.0 angstroms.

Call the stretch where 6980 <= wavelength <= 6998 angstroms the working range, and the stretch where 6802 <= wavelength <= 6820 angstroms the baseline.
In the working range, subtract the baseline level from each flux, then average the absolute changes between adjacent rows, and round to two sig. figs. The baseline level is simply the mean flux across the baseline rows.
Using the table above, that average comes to 0.22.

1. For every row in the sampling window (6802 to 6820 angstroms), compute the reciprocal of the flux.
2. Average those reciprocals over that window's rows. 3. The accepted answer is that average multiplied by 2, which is 0.380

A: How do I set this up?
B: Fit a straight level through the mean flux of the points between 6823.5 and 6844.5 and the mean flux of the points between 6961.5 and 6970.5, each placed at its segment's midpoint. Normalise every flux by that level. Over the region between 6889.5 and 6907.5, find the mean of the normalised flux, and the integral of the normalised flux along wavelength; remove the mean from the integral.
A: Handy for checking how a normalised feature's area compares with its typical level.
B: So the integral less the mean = 17.0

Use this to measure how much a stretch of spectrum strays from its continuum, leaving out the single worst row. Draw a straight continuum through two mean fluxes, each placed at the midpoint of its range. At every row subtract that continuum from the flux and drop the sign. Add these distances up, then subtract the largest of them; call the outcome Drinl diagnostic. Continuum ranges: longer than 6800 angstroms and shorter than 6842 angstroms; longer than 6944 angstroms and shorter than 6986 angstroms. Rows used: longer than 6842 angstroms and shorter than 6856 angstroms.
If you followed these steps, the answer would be 0.48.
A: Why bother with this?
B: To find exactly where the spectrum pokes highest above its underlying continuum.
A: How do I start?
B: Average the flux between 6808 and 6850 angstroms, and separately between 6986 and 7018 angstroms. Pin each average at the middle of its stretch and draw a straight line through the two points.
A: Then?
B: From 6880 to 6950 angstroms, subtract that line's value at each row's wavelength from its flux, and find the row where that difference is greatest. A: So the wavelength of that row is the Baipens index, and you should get 6912.0 angstroms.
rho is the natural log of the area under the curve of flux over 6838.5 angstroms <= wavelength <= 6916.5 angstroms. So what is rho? 6.01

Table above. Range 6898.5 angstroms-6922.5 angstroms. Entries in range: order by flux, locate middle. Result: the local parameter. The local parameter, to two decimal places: 5.39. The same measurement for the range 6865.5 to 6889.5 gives 5.09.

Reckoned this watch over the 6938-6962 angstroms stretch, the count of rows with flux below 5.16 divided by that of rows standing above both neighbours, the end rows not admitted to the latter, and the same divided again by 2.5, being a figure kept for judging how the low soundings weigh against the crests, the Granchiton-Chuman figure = 1.6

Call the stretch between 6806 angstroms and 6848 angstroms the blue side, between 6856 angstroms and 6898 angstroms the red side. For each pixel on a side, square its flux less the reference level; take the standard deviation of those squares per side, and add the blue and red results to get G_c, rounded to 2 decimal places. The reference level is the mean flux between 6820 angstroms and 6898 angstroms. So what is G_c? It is 0.13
